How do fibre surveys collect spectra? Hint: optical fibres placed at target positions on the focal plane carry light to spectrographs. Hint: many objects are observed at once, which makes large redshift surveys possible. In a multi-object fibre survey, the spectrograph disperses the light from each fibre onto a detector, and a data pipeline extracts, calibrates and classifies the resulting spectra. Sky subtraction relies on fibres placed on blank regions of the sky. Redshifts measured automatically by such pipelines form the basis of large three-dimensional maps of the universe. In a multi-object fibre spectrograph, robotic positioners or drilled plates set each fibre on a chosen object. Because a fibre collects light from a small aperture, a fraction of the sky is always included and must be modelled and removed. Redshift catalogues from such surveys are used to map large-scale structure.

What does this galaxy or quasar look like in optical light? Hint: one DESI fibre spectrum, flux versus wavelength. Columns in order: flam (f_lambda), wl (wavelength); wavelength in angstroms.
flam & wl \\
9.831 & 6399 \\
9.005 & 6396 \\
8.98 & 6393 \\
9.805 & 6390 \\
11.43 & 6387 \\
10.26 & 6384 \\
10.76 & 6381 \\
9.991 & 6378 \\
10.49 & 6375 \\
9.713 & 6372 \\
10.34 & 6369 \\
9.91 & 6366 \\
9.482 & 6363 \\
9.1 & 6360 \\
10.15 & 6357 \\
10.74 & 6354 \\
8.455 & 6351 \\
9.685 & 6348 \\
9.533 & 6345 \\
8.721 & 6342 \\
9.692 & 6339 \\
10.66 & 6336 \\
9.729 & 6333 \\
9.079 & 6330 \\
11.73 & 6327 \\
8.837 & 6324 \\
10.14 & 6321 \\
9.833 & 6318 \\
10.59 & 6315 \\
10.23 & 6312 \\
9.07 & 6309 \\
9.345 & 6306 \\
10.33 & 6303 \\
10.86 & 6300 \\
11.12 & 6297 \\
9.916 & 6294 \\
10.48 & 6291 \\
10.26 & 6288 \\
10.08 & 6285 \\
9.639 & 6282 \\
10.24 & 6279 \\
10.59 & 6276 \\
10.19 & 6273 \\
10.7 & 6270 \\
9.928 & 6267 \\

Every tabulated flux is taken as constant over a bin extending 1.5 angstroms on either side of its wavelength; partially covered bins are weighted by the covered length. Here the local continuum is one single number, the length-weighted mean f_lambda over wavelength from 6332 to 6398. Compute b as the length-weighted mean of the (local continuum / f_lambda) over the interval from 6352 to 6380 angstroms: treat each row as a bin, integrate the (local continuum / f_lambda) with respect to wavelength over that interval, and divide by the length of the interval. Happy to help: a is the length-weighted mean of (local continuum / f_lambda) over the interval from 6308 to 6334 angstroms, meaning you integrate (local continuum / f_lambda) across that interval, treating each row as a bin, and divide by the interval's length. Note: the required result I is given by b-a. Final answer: -0.01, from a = 1.00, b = 0.99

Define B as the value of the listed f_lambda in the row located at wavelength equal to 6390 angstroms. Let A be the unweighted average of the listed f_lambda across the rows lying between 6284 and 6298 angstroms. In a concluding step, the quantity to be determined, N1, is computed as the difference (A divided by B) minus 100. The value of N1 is -98.9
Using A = 10.4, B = 9.805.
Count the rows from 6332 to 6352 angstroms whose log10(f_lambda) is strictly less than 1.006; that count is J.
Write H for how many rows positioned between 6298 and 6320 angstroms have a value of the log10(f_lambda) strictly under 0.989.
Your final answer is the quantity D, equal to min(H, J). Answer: 2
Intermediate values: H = 2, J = 6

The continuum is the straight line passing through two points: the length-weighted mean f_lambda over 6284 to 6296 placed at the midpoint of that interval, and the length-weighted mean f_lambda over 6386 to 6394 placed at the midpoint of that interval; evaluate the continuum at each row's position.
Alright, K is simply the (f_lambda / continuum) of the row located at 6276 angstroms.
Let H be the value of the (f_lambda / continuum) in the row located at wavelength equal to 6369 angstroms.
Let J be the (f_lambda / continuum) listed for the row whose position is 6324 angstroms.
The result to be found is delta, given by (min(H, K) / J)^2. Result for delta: 1.4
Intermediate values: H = 1.02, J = 0.87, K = 1.03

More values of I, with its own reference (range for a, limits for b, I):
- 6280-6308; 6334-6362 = 0.06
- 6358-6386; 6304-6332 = 0.02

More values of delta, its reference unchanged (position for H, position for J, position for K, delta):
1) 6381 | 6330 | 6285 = 1.2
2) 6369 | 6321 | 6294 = 0.9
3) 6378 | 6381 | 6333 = 0.8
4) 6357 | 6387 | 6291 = 0.8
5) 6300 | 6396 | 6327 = 1.4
